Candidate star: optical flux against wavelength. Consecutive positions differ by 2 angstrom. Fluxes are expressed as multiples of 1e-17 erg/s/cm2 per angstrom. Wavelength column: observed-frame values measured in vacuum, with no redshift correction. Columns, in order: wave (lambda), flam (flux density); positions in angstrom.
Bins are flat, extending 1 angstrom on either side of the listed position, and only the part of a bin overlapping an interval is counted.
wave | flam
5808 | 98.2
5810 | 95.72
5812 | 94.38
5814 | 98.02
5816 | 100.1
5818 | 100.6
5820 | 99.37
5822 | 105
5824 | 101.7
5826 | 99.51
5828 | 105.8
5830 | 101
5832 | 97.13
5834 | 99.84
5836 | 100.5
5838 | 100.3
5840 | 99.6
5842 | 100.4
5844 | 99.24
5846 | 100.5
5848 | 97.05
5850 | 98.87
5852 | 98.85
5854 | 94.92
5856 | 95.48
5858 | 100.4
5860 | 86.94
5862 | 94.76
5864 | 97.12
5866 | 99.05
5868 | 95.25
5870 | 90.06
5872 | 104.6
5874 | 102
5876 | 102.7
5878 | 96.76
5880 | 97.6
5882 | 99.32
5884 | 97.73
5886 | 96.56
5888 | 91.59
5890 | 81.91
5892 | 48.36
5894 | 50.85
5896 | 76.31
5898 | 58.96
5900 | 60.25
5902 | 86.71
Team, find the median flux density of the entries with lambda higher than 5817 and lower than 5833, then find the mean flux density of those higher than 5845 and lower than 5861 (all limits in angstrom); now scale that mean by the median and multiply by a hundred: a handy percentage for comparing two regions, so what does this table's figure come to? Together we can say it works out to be 96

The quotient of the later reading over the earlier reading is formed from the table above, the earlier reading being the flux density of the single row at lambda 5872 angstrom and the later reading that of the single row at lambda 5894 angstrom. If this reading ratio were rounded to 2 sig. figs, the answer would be 0.49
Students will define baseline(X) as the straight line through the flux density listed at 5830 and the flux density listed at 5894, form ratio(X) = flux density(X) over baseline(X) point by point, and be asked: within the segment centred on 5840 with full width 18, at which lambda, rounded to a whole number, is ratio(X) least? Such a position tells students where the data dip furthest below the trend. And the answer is 5832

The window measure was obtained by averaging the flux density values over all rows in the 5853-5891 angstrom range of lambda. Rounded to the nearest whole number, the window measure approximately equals 96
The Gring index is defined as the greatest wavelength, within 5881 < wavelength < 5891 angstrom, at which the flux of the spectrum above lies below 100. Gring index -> 5890 angstrom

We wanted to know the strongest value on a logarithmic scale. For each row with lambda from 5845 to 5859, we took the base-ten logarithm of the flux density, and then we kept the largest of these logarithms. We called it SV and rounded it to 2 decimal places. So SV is 2.00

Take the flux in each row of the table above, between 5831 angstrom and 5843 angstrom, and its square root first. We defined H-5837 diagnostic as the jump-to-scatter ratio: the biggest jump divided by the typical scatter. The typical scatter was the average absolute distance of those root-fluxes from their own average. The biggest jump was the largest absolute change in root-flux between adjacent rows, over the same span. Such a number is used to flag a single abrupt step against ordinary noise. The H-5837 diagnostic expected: 3.2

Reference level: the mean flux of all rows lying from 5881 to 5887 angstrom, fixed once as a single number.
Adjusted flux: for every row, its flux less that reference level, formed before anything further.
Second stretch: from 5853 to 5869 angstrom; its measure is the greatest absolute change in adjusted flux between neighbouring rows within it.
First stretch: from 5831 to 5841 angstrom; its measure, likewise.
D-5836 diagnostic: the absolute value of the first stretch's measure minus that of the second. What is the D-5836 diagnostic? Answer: 11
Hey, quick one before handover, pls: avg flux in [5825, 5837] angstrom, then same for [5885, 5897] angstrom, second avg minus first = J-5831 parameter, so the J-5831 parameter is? -26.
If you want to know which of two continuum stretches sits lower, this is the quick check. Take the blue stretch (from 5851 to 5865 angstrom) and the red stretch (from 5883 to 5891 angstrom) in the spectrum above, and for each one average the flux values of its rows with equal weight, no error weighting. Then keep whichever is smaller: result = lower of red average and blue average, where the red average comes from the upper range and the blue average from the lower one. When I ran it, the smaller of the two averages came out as 92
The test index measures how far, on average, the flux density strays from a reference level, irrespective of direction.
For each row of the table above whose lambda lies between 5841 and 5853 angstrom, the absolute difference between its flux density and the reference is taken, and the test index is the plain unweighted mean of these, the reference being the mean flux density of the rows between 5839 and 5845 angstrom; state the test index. 1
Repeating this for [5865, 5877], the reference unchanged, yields 4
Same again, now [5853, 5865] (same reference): 5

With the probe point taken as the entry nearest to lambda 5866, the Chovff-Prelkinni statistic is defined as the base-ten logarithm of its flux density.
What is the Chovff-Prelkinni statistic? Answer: 2.00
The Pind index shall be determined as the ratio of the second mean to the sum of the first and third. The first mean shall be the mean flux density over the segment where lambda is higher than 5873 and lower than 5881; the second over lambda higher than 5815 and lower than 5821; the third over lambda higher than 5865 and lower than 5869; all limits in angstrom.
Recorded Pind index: 0.51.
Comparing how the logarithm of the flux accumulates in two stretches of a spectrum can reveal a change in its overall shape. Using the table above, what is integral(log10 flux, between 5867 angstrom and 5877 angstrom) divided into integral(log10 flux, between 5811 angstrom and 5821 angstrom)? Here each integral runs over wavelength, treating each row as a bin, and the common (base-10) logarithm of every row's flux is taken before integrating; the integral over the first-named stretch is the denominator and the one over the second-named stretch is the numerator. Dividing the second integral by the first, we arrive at 0.999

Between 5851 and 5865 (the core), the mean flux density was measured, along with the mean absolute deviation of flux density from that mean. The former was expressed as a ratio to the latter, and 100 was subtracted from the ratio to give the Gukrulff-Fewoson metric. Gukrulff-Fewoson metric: -66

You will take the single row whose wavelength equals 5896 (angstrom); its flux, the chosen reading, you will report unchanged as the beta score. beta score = 76.31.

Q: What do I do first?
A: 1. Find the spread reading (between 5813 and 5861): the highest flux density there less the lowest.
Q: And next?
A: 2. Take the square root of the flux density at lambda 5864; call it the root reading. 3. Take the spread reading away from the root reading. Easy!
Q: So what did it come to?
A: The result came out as -9.0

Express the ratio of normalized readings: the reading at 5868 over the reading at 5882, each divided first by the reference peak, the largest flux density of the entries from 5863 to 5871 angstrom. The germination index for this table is 0.96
